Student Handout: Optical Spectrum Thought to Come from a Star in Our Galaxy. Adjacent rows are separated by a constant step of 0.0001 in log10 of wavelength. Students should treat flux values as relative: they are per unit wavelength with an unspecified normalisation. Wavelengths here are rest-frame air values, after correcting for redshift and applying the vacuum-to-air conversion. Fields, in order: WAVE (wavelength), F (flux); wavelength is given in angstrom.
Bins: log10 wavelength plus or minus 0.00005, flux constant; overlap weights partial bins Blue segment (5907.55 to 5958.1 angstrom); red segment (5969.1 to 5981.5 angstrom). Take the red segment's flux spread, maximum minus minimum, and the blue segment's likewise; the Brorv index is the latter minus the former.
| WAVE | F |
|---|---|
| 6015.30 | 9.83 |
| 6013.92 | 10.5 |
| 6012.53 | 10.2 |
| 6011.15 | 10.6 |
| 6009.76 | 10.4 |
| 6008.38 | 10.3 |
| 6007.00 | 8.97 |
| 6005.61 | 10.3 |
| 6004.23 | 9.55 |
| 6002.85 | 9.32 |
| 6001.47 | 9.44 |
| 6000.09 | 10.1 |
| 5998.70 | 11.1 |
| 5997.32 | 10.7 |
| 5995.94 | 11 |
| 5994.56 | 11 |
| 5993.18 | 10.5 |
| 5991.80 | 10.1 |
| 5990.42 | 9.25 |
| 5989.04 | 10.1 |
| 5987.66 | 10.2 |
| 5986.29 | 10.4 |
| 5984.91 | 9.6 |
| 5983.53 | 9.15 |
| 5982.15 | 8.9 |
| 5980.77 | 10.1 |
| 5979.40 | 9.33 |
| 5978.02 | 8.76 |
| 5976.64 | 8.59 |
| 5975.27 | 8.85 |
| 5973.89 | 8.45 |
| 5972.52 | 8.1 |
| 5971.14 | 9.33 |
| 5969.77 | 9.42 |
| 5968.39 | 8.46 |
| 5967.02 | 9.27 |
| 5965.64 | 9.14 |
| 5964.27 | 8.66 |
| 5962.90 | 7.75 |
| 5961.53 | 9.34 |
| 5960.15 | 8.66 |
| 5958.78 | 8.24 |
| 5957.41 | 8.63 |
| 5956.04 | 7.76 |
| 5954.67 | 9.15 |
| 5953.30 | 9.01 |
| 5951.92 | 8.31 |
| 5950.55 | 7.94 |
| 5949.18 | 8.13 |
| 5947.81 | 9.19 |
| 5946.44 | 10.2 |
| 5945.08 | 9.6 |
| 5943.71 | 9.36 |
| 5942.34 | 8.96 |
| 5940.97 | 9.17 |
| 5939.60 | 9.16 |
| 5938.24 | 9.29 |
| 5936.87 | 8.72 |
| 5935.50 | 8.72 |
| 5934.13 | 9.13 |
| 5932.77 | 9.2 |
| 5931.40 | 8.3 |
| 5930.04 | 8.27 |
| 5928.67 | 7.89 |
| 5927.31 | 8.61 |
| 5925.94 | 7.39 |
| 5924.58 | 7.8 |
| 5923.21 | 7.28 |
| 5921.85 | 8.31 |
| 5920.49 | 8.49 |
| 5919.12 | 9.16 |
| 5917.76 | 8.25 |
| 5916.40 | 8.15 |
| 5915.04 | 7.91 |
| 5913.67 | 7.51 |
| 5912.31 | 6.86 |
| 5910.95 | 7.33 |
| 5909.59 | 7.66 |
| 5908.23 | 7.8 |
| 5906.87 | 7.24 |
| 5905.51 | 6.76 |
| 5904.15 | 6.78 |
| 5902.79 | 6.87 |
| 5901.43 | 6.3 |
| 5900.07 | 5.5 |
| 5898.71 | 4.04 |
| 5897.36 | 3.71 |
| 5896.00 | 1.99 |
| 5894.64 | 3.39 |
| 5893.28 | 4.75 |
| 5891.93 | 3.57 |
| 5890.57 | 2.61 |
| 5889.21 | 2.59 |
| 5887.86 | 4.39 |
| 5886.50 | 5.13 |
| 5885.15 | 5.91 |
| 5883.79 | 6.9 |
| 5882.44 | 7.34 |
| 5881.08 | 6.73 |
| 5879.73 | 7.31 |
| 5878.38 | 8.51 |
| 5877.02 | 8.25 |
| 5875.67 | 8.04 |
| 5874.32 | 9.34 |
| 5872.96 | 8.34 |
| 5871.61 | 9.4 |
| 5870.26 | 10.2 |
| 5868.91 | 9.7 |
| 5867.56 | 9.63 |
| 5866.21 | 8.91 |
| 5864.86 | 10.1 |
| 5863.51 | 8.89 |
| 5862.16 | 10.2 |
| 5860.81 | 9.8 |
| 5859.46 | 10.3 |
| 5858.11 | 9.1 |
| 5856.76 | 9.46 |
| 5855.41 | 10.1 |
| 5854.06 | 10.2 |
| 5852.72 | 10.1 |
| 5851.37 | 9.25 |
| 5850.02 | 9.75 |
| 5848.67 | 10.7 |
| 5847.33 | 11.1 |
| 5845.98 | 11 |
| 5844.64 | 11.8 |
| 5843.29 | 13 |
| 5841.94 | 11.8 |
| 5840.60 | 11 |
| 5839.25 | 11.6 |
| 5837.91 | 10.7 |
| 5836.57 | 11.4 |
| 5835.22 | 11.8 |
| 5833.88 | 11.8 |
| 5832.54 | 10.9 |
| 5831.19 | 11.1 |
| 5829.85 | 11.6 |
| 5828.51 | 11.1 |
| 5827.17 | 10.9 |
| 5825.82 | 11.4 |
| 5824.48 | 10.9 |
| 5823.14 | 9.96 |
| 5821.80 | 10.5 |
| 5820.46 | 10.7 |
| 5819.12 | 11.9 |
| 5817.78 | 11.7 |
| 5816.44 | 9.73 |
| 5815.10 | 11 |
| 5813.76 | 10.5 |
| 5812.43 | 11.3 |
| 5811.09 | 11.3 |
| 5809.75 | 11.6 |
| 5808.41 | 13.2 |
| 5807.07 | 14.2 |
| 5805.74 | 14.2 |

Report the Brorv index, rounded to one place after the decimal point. 1.3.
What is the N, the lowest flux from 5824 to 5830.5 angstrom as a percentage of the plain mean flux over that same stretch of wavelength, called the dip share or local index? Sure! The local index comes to 97.5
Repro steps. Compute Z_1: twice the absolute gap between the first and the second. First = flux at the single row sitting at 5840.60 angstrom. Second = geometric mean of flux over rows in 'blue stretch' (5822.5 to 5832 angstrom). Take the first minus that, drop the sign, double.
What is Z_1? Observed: 0.0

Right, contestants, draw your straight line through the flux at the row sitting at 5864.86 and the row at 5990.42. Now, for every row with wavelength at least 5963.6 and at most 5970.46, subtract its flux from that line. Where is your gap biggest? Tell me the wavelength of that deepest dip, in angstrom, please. 5968.39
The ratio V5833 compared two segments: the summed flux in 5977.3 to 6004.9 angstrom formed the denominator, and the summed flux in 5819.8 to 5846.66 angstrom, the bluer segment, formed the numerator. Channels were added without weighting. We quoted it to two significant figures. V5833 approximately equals 1.1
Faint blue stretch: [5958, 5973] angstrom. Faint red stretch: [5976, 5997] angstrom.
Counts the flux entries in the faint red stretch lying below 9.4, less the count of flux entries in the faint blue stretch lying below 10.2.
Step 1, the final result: -5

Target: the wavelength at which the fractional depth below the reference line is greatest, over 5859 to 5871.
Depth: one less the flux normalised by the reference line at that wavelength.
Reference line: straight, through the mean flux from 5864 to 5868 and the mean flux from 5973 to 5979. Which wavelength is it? 5863.51 angstrom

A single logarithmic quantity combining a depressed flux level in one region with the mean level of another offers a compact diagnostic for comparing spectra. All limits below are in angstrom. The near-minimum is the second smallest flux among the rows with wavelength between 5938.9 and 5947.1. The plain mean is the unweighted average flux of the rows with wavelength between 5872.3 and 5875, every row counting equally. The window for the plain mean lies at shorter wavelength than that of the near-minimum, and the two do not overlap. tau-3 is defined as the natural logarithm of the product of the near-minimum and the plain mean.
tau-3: 4.39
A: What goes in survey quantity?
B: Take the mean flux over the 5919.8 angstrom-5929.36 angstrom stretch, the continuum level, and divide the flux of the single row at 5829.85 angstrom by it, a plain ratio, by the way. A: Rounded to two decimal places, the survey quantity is 1.46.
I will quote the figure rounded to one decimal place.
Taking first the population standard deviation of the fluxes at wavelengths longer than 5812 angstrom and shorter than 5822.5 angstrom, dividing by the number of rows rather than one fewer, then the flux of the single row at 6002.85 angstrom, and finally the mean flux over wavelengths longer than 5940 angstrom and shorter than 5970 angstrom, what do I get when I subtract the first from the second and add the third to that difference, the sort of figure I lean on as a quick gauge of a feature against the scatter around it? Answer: 17.5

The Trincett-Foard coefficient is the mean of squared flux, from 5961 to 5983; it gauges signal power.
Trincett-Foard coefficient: 80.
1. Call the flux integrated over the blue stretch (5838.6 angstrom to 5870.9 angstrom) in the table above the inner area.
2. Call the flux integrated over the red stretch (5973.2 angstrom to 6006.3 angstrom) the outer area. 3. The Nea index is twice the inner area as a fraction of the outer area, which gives 2.1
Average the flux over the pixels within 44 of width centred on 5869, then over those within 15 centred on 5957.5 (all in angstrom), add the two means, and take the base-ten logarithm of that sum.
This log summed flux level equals 1.23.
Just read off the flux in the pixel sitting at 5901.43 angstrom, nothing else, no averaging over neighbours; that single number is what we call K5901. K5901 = 6.3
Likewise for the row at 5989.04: 10.1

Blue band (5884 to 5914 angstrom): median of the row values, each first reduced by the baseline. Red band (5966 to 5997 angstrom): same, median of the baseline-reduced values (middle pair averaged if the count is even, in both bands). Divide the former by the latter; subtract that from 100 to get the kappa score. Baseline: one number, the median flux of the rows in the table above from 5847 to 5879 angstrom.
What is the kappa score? 88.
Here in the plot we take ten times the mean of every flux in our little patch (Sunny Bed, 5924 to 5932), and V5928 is 80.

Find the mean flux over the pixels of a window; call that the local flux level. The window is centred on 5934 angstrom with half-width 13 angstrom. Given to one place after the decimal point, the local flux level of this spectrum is 8.7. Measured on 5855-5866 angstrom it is 9.7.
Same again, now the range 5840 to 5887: 9.4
